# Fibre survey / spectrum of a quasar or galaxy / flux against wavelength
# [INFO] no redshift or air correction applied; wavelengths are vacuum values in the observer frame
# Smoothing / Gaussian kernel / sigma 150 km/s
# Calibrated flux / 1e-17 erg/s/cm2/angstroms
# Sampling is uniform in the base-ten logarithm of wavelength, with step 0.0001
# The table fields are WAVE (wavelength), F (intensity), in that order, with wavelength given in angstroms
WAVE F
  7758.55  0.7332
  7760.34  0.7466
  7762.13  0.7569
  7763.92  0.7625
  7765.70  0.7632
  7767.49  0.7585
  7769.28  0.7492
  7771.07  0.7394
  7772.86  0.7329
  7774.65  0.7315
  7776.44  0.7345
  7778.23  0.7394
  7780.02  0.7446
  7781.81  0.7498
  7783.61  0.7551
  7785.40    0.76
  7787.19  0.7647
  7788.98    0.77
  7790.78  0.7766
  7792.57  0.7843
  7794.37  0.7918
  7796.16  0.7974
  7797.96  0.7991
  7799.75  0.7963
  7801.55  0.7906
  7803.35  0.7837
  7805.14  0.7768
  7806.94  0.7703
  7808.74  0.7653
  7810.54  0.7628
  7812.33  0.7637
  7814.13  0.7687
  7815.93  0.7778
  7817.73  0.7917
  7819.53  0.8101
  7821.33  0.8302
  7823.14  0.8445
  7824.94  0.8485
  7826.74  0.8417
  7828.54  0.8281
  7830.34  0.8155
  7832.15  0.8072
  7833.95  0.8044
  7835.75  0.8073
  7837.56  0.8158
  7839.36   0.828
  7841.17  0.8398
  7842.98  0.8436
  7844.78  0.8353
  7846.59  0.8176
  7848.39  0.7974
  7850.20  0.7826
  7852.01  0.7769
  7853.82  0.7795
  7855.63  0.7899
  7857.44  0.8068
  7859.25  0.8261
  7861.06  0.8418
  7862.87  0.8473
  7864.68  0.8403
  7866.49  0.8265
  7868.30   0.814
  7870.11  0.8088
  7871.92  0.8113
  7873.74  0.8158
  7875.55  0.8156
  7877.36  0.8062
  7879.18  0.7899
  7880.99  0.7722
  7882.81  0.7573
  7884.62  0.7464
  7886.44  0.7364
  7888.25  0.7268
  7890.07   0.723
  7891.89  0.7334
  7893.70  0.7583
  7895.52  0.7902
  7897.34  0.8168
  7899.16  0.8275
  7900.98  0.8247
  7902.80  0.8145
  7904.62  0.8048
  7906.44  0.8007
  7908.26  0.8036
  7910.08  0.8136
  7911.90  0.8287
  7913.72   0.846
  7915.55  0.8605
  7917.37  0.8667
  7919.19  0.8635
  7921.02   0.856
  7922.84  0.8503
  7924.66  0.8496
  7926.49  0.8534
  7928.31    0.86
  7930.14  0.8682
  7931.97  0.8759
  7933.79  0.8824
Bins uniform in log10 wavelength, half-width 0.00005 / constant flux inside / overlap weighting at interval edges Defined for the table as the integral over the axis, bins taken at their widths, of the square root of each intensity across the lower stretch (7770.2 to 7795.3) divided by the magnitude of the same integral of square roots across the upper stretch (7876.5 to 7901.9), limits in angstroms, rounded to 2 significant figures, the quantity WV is 0.98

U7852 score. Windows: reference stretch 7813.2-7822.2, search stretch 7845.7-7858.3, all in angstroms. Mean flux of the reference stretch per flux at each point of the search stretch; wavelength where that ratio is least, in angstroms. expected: 7846.59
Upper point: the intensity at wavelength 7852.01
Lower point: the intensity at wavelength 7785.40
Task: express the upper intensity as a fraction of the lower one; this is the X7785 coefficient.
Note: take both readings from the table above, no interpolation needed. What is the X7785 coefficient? 1.02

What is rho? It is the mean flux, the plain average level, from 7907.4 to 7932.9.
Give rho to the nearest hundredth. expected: 0.85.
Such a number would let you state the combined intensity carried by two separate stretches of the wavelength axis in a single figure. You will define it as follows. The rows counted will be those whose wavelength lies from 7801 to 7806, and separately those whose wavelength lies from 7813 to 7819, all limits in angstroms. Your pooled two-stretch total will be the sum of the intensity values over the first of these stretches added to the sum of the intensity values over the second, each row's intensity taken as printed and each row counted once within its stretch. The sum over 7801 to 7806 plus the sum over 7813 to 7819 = 4.69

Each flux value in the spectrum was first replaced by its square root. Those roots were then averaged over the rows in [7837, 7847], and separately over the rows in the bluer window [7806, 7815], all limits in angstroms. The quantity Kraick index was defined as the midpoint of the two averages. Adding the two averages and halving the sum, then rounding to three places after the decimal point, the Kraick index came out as 0.893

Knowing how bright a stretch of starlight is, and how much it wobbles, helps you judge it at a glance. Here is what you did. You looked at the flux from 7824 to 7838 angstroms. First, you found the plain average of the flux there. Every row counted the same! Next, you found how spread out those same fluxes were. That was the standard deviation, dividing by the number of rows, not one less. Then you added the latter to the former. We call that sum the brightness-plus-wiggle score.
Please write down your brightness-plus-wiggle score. 0.84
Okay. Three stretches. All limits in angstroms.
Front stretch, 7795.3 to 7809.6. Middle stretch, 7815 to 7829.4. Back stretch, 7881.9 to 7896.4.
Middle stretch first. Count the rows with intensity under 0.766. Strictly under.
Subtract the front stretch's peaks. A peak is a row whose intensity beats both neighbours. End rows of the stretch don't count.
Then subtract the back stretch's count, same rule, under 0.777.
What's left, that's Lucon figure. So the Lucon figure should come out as -8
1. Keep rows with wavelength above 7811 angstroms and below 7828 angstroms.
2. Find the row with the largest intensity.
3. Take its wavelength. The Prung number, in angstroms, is 7824.94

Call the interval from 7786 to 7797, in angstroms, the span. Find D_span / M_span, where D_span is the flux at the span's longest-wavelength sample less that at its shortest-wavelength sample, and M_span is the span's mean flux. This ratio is 0.042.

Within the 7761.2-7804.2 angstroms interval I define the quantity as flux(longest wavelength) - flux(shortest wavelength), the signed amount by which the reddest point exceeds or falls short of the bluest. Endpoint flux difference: 0.03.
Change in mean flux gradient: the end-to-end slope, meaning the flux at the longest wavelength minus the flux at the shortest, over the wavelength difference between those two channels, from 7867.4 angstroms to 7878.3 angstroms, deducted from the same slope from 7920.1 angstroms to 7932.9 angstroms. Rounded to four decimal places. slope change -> 0.0027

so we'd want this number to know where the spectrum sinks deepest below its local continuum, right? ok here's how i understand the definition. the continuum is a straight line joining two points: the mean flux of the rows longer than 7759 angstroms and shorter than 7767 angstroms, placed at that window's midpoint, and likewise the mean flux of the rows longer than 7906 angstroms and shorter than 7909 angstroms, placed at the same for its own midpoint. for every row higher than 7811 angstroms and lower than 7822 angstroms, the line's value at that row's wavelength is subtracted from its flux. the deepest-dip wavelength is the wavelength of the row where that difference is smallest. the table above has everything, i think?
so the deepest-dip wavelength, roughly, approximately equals 7812.33 angstroms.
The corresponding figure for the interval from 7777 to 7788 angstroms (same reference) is 7778.23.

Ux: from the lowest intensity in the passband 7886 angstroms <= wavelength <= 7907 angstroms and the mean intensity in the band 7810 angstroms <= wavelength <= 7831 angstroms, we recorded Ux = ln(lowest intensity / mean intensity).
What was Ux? -0.11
